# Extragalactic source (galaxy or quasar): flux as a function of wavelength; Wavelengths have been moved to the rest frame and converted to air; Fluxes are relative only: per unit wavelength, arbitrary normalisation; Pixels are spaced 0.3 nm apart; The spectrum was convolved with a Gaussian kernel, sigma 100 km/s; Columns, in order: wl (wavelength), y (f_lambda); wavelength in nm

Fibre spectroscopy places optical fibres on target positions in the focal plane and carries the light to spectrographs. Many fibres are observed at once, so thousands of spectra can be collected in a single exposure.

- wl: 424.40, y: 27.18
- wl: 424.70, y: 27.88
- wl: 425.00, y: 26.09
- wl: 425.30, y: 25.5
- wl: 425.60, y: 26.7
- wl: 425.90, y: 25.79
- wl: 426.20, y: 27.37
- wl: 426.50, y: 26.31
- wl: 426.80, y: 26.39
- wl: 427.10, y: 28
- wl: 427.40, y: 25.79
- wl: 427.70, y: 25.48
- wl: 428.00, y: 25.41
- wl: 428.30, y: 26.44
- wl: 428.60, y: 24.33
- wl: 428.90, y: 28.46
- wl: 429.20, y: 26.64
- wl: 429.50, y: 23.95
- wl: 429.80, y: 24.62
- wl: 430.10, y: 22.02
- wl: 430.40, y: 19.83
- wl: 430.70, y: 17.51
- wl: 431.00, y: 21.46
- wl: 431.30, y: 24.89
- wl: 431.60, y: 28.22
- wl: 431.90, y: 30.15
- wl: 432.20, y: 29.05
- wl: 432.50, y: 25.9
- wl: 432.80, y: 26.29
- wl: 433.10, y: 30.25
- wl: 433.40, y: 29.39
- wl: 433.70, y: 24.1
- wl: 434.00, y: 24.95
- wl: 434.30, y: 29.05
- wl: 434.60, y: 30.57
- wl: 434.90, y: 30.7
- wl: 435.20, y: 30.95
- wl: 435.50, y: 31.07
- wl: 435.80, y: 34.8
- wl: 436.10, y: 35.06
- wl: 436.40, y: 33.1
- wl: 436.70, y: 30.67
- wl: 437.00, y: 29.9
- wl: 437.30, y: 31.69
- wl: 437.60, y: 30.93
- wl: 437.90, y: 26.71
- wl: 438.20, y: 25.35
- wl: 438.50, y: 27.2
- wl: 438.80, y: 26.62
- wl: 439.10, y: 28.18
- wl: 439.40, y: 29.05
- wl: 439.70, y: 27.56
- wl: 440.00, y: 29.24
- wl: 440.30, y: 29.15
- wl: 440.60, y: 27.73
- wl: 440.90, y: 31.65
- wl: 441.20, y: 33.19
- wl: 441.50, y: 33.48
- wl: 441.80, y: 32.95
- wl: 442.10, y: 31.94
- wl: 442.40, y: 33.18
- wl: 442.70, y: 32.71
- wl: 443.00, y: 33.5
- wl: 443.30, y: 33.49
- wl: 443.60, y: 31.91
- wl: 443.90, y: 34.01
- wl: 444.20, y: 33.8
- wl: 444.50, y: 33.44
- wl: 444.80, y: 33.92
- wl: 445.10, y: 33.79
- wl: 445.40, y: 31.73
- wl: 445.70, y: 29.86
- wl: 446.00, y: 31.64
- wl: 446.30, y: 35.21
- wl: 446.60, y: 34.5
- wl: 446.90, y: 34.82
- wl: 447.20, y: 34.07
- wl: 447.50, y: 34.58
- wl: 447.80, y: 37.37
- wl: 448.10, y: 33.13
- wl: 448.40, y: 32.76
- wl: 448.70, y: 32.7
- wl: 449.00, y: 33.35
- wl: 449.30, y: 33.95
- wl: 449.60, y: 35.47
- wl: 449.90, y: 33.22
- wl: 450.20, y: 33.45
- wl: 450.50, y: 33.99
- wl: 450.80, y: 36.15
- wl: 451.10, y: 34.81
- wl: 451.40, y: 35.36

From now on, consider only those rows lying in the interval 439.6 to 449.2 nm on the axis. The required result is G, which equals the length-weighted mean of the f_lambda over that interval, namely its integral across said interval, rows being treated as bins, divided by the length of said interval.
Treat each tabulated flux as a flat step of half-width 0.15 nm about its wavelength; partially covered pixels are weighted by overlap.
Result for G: 33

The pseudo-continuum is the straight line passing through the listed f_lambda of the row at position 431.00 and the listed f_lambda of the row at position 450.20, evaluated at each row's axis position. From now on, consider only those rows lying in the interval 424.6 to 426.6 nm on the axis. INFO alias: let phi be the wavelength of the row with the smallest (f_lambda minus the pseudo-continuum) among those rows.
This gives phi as 425.90 nm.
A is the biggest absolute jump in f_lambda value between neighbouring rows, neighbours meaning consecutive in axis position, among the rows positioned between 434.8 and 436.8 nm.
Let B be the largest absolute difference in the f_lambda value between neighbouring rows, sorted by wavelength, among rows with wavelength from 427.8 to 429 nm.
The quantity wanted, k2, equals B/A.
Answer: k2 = 1.1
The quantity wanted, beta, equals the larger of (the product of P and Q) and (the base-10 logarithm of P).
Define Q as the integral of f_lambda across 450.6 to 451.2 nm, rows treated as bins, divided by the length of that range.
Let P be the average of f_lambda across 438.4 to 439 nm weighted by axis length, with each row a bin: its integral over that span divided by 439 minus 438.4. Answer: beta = 956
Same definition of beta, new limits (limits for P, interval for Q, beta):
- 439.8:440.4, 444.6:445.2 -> 983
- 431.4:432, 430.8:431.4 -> 649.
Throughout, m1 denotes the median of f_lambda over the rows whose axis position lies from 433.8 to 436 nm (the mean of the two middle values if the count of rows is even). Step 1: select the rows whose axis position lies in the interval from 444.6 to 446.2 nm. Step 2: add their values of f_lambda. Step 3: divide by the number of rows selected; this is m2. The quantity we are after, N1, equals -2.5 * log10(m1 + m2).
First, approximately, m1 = 31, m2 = 32.2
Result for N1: -4.50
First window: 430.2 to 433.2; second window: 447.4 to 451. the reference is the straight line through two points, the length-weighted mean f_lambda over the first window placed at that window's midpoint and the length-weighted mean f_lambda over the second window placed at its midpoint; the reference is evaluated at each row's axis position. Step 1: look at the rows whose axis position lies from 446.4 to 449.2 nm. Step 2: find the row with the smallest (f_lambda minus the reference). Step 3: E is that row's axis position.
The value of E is 448.70 nm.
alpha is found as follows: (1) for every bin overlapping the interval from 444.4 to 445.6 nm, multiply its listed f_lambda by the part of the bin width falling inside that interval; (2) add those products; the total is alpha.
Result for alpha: 40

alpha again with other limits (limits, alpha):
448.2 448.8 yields 20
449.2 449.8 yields 21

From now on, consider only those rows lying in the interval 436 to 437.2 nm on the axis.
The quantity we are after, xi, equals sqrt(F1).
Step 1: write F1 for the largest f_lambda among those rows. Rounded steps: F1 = 35.06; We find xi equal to 5.92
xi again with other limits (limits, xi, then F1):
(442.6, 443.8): 5.79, 33.5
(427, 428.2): 5.29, 28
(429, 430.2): 5.16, 26.64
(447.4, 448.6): 6.11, 37.37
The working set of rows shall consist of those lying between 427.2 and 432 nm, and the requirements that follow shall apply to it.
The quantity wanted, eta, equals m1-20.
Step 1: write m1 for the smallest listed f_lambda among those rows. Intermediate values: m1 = 17.51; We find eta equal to -2.5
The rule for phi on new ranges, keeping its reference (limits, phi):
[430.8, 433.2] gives 431.00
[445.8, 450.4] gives 449.90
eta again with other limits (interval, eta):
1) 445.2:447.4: 9.9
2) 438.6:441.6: 6.6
